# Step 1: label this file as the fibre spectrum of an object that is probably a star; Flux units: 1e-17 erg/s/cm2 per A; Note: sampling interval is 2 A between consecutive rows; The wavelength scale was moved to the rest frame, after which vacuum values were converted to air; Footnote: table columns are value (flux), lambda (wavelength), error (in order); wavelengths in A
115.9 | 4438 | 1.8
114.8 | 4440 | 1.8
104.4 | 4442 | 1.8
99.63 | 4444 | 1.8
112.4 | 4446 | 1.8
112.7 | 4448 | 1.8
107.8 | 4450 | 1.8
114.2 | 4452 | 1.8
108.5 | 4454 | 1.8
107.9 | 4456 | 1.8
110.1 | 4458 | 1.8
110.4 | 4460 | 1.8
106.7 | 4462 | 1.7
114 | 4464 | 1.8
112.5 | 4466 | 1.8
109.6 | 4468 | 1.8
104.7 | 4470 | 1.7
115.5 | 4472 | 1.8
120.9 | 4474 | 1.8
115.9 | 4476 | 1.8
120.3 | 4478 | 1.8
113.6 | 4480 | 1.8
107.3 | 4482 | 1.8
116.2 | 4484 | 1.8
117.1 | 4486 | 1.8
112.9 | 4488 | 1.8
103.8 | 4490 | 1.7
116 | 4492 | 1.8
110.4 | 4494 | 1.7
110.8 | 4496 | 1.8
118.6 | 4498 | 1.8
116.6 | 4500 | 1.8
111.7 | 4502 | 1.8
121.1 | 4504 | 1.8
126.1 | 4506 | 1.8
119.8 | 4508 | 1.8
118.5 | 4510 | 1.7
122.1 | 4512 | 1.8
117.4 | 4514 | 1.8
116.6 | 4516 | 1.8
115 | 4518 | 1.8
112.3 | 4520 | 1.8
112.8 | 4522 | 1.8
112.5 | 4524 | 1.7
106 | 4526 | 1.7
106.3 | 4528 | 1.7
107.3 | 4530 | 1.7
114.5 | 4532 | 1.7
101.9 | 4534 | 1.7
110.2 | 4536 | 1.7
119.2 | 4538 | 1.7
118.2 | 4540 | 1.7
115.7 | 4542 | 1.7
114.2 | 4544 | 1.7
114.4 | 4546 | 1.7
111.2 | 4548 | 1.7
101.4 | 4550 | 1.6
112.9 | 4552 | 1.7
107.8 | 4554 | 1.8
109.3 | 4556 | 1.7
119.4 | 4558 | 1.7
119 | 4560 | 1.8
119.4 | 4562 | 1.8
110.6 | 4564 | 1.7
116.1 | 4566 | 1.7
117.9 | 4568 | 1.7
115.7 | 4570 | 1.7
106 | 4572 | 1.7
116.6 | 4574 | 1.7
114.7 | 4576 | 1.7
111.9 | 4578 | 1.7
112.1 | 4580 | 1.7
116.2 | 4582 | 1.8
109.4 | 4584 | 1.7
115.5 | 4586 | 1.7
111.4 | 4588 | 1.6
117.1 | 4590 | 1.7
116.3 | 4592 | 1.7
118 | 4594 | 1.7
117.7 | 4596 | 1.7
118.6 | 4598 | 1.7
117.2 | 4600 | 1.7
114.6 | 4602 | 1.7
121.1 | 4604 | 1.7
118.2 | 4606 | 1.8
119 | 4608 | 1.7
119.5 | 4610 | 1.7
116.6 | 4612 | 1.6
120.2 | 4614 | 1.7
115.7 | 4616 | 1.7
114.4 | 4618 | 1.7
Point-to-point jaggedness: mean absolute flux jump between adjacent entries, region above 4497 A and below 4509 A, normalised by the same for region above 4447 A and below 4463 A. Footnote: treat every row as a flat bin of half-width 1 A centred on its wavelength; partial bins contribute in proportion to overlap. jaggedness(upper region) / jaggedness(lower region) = 1.6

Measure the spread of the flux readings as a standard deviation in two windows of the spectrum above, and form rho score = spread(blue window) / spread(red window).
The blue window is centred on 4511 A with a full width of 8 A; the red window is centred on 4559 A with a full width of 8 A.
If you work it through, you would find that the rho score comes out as 0.4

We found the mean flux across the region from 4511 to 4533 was 113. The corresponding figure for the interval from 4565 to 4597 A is 115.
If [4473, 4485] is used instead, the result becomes 116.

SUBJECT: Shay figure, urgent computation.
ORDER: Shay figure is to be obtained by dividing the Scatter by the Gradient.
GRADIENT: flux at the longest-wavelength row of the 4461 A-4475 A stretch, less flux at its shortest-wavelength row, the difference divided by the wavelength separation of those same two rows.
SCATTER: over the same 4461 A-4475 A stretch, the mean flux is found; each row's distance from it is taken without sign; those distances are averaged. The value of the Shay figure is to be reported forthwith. 3.6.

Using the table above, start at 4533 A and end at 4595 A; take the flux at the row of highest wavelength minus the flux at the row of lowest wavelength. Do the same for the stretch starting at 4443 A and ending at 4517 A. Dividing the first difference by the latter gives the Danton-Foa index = 0.95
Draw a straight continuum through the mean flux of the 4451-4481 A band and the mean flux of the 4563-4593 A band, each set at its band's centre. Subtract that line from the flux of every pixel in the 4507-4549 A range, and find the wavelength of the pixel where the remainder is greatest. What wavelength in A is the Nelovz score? 4512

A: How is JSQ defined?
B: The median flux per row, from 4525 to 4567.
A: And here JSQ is 112.9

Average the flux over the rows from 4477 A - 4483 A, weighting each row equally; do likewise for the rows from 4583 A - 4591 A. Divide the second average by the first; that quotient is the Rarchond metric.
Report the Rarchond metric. 0.997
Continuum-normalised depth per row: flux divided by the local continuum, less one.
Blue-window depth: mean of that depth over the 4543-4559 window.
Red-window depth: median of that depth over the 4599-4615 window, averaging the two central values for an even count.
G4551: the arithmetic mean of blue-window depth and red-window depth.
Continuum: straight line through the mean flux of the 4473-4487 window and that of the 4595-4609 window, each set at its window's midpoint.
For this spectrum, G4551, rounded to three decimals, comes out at -0.023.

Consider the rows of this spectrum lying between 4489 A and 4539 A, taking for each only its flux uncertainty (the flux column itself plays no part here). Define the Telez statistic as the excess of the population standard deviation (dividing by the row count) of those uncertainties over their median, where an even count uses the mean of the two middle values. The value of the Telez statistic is -1.75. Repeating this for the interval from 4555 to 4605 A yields -1.66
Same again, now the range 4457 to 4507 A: -1.76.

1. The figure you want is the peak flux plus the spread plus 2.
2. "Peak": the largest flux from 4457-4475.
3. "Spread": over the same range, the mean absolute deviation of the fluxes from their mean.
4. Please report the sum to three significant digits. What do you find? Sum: 127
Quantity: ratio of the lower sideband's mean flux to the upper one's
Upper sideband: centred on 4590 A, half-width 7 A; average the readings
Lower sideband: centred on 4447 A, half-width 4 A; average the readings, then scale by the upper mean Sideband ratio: 0.940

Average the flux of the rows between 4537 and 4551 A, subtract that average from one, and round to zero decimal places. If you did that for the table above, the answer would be -112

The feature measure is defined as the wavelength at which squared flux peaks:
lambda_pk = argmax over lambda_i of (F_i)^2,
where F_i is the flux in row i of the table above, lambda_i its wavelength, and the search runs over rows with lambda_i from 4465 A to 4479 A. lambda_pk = 4474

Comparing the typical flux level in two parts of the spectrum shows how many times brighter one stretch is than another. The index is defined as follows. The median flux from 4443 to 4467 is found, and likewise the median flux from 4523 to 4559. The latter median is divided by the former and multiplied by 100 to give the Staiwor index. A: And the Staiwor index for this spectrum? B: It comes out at 101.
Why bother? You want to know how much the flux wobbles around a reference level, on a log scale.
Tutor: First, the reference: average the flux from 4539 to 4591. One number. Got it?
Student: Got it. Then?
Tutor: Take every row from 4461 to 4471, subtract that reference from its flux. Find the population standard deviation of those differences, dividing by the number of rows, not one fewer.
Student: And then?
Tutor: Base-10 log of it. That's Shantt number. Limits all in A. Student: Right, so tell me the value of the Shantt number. 0.54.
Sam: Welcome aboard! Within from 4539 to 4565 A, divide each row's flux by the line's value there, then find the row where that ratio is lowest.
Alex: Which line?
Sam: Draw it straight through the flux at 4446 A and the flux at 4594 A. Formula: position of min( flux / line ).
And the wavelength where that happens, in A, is 4550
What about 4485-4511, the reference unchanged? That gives 4490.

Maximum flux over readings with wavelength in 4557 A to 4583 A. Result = 119.4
